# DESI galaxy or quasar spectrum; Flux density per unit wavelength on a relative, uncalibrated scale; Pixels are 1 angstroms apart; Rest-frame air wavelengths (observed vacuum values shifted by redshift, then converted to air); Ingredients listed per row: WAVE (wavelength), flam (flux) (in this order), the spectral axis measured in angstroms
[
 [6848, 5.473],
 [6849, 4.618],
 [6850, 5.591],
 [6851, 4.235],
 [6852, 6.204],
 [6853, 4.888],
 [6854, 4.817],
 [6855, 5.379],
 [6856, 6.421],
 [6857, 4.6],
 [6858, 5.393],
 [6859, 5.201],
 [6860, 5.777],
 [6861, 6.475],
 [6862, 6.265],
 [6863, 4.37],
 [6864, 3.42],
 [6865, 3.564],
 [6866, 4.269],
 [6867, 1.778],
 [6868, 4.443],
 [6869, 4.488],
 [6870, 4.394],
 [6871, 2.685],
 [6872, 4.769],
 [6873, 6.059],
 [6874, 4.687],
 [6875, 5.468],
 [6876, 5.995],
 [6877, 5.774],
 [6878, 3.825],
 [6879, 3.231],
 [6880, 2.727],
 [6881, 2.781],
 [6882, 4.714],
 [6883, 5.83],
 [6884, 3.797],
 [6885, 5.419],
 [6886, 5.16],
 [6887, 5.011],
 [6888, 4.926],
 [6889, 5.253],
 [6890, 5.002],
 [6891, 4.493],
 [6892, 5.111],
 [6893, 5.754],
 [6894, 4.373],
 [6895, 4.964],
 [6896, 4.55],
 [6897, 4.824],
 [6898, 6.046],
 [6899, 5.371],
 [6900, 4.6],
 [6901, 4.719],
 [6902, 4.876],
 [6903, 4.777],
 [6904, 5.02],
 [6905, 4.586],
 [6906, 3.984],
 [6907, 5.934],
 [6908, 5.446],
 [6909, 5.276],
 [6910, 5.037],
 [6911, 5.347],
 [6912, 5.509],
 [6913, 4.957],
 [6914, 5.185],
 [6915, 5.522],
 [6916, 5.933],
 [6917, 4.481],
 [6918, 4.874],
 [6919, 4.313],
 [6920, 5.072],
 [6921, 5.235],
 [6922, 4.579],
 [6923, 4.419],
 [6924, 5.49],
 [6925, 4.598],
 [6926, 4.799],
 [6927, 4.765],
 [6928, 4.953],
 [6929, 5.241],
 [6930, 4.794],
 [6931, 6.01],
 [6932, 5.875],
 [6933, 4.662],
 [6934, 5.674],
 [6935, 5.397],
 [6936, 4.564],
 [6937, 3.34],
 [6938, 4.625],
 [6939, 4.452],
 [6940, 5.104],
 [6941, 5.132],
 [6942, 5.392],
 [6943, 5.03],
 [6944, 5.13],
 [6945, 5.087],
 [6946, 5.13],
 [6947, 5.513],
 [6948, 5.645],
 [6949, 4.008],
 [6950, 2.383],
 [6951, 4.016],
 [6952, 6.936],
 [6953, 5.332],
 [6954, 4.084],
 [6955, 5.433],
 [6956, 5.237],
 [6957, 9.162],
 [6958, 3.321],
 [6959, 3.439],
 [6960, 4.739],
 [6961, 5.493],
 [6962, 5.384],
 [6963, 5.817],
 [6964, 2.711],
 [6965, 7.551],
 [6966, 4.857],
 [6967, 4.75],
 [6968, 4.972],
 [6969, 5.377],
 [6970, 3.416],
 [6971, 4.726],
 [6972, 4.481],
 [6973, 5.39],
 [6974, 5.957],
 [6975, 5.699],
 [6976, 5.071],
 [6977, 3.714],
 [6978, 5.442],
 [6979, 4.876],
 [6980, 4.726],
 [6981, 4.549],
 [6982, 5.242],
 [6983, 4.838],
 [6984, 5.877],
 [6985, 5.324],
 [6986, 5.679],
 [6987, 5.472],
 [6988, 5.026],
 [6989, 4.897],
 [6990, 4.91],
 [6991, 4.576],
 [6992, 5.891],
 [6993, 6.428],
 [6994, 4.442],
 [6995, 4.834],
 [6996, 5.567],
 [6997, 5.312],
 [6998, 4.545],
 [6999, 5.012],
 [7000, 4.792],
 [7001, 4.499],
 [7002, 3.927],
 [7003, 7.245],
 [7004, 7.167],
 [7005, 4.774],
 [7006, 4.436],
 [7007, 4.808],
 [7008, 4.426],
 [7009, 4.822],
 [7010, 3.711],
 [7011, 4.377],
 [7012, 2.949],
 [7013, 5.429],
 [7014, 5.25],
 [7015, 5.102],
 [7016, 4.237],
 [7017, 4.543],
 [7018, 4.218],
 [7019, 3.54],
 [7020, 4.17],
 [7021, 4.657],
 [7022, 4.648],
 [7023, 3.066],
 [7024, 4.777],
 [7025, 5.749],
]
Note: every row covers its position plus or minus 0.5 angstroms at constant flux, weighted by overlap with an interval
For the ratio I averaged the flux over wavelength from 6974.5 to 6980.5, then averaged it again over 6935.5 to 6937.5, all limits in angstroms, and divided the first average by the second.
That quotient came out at 1.25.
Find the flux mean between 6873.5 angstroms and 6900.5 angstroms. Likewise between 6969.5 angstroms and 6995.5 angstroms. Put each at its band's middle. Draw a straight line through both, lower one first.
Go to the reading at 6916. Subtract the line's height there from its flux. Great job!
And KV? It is 1.1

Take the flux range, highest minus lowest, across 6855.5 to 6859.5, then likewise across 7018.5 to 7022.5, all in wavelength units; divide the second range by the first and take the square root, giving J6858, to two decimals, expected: 0.78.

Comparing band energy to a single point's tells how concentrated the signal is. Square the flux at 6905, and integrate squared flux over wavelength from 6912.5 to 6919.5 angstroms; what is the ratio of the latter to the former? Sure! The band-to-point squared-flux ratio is 8.5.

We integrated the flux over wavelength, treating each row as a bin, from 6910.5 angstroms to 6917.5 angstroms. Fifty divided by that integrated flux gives 1.4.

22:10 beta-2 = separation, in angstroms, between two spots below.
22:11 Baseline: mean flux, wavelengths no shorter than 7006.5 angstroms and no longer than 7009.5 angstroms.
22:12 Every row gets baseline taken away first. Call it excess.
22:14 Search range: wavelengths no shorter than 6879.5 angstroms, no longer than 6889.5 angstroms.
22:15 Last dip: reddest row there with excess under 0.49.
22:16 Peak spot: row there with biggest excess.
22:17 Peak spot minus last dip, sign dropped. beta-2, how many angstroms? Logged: 5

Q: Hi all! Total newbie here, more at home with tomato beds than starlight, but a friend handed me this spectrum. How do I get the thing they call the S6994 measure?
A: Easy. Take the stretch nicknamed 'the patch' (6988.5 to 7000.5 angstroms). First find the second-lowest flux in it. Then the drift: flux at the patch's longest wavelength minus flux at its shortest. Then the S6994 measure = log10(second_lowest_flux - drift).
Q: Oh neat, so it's 0.67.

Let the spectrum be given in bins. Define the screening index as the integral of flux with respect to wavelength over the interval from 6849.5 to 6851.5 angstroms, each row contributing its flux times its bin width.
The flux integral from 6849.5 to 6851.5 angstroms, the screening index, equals 9.8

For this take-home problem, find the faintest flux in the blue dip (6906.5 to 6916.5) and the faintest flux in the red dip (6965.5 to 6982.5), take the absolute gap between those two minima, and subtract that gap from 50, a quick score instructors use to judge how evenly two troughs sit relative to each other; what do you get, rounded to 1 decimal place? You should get 48.5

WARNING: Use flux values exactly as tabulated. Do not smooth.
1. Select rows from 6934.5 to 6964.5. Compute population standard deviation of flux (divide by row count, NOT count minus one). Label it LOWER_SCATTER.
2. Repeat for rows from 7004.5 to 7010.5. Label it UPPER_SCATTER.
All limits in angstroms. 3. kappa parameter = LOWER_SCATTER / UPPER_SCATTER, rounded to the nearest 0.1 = 3.2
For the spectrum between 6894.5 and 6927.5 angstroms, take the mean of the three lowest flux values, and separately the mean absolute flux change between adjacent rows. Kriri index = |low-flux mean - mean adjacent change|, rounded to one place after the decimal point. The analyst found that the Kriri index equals 3.7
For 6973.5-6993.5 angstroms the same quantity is 3.7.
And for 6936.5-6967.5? 1.5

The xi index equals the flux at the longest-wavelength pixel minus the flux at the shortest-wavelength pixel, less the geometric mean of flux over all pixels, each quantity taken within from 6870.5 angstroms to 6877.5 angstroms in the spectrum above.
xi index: -1.8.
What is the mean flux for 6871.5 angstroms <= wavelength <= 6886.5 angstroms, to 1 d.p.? 4.7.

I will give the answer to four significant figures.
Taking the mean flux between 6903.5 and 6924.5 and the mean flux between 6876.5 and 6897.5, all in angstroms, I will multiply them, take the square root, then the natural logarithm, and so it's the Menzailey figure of 1.578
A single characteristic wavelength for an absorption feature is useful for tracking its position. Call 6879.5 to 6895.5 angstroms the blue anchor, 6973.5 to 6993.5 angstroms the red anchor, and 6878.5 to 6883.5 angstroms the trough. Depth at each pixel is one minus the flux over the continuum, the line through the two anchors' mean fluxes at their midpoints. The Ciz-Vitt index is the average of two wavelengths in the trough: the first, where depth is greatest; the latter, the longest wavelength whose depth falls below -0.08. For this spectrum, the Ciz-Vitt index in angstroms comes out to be 6881.5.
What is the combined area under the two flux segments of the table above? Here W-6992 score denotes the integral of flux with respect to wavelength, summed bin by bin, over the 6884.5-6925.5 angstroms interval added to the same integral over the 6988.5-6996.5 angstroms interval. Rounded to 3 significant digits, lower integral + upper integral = 248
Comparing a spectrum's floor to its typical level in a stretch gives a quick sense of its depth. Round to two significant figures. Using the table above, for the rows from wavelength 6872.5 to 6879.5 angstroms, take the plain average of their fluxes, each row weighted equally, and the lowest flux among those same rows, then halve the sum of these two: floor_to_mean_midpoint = 4.1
